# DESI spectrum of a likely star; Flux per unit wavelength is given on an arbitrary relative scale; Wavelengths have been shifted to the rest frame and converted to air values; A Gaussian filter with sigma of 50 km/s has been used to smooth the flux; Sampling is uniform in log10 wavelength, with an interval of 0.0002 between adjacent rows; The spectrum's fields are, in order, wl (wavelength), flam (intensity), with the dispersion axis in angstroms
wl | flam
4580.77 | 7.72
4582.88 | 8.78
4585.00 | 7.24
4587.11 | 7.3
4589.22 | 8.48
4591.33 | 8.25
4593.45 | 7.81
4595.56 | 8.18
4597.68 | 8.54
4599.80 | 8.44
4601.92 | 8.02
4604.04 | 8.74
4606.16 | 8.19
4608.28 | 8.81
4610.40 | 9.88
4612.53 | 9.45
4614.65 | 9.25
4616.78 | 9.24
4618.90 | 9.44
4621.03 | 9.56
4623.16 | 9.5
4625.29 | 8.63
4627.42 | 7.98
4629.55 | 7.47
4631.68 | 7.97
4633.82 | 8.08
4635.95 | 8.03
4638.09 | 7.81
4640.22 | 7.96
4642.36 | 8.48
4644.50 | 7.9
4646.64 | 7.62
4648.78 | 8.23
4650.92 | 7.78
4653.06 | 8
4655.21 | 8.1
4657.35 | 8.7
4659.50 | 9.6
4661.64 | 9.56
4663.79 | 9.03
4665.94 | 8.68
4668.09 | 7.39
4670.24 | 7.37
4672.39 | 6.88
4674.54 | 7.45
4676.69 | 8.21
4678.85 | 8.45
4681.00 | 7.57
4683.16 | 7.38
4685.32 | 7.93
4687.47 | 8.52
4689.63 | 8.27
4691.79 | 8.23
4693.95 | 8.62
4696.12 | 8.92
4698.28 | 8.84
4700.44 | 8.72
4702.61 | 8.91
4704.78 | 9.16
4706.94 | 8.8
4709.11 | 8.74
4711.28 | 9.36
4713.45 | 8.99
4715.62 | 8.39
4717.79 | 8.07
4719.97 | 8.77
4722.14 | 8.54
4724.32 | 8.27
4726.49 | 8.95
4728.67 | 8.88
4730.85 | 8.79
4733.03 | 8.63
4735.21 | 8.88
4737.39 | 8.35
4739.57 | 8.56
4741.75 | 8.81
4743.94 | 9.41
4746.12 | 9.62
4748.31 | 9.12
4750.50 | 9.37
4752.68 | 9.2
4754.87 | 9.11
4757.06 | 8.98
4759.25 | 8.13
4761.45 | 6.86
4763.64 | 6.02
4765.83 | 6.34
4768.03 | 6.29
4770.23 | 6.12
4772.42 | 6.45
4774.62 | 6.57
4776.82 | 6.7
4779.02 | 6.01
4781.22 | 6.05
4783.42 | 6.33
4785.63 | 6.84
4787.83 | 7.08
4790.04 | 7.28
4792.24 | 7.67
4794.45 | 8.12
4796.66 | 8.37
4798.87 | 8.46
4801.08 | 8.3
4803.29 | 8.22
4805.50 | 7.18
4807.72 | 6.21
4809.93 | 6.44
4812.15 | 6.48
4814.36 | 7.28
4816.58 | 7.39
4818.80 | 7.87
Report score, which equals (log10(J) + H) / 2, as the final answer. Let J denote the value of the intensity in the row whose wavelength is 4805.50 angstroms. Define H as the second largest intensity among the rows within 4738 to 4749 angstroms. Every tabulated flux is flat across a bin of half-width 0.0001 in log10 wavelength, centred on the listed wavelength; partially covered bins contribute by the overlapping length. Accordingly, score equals 5.13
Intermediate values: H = 9.41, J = 7.18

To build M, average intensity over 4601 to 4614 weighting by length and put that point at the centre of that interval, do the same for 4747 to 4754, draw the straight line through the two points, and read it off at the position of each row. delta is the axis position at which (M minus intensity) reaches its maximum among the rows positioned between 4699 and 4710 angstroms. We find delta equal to 4709.11 angstroms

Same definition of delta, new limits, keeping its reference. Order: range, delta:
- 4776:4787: 4779.02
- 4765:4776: 4770.23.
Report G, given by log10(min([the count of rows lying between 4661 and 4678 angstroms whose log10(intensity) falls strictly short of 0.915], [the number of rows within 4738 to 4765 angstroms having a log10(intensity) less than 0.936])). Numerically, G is 0.60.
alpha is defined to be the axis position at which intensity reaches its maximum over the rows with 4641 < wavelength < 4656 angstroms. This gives 4642.36 angstroms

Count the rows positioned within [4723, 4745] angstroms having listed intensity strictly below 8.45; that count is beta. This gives 2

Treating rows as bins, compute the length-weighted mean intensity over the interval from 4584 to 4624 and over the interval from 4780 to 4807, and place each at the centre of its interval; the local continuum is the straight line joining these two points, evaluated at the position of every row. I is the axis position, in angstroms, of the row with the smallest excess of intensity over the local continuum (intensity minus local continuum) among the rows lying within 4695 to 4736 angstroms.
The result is 4717.79 angstroms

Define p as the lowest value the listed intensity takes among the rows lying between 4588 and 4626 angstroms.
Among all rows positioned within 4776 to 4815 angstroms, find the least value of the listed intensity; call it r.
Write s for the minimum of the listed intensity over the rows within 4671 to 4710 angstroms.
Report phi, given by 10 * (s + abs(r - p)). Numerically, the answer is 87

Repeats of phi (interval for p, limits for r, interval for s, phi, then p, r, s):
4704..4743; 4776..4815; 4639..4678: 89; 8.07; 6.01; 6.88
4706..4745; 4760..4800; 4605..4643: 95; 8.07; 6.01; 7.47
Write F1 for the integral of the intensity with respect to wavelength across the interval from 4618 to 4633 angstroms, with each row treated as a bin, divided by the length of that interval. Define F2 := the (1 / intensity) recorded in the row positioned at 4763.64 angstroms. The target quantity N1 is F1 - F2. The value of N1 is 8.5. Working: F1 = 8.6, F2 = 0.17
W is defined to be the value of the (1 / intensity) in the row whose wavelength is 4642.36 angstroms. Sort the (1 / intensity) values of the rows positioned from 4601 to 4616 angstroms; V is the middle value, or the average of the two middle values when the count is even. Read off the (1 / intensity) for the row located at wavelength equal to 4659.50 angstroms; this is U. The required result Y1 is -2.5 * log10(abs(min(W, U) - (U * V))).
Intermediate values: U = 0.104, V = 0.114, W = 0.118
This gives 2.59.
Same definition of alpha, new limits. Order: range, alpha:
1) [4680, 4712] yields 4711.28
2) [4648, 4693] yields 4659.50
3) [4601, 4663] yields 4610.40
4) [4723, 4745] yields 4743.94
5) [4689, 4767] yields 4746.12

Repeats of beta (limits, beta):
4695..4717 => 1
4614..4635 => 4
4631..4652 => 9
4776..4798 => 10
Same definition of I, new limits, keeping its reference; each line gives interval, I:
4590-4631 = 4629.55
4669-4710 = 4672.39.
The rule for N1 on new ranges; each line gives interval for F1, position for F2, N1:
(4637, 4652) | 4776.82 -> 7.8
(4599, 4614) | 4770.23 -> 8.6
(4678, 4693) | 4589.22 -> 7.9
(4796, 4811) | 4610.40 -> 7.5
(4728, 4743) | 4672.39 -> 8.6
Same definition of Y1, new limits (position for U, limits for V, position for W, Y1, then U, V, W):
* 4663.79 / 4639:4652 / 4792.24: 2.54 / 0.111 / 0.126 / 0.130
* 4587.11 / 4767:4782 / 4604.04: 2.58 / 0.137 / 0.159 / 0.114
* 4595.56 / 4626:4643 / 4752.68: 2.57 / 0.122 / 0.125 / 0.109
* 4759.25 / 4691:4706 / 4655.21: 2.41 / 0.123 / 0.113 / 0.123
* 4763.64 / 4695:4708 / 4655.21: 2.45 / 0.166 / 0.113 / 0.123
